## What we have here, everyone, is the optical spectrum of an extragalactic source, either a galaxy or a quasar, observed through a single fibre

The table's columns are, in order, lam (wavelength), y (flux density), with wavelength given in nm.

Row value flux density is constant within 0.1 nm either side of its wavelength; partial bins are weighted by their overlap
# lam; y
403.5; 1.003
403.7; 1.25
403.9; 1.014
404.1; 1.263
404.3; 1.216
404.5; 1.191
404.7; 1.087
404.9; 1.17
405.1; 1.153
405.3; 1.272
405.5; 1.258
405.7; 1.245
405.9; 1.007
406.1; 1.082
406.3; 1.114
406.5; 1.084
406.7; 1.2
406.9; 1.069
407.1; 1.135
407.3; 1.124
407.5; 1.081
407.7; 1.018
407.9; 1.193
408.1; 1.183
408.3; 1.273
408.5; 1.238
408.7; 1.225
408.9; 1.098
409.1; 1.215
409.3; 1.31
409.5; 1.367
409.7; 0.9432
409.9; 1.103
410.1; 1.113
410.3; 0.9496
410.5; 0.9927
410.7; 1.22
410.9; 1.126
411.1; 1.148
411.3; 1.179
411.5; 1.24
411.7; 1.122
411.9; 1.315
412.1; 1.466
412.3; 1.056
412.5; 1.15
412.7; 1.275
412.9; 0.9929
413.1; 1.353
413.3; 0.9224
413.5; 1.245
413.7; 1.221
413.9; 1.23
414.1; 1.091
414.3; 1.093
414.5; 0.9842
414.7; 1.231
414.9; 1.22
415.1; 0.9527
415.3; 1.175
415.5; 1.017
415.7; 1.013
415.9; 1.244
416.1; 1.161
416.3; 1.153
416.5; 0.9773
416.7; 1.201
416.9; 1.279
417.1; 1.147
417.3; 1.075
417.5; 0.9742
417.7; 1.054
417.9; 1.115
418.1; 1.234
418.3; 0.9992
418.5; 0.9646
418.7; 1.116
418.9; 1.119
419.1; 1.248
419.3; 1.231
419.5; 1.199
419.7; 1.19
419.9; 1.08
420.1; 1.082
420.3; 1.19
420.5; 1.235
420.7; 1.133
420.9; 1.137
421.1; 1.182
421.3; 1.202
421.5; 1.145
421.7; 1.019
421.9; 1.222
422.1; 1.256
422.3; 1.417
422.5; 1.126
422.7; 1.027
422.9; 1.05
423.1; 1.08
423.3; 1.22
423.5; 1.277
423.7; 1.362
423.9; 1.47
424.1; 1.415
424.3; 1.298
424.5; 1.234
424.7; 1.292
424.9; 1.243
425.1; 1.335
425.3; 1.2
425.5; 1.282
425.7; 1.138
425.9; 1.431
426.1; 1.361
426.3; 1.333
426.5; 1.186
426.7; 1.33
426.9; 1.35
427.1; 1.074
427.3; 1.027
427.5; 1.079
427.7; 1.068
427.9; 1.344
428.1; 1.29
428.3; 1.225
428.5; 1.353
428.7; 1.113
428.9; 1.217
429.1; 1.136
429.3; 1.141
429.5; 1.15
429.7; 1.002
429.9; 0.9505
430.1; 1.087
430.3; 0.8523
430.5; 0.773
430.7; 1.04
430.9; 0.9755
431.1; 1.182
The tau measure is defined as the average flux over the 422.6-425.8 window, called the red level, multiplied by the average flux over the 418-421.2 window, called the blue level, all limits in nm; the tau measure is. 1.43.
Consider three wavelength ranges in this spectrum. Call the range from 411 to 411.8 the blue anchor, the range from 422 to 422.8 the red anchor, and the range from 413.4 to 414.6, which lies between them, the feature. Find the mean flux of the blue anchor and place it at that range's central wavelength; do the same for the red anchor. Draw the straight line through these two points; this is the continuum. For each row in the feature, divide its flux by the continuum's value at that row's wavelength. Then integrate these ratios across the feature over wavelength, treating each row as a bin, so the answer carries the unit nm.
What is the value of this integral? 1.16 nm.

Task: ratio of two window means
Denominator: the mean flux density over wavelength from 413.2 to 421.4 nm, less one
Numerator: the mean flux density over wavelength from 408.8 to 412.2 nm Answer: 9.03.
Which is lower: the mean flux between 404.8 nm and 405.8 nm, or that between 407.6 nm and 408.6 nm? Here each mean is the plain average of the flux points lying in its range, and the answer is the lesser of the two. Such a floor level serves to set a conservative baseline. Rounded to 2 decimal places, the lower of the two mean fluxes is 1.18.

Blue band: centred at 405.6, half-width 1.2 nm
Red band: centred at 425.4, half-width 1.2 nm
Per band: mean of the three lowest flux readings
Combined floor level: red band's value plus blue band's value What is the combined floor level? 2.23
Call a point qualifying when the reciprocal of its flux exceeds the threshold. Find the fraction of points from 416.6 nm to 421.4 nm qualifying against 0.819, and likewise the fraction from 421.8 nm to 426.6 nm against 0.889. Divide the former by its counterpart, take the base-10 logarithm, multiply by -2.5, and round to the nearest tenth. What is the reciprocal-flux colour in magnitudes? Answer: -2.0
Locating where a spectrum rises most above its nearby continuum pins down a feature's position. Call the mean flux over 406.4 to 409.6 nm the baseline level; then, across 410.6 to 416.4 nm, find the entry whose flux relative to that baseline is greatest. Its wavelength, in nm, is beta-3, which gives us 412.1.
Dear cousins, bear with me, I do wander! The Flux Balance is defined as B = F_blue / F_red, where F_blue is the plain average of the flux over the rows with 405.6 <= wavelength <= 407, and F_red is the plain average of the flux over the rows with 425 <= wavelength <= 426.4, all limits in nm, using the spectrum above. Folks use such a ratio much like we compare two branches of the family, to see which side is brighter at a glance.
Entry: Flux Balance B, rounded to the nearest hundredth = 0.86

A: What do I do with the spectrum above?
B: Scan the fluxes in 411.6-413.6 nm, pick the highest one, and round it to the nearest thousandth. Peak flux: 1.466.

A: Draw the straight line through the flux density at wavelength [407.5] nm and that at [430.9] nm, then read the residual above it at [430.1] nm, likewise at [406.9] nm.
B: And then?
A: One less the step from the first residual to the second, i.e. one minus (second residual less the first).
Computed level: 1.12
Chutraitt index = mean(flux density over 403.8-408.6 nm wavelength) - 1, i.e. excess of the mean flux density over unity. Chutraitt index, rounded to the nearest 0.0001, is 0.1529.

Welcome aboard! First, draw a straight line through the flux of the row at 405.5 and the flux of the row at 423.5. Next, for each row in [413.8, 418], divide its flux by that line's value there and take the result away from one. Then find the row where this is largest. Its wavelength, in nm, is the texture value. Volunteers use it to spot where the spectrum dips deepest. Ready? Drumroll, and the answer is 415.1 nm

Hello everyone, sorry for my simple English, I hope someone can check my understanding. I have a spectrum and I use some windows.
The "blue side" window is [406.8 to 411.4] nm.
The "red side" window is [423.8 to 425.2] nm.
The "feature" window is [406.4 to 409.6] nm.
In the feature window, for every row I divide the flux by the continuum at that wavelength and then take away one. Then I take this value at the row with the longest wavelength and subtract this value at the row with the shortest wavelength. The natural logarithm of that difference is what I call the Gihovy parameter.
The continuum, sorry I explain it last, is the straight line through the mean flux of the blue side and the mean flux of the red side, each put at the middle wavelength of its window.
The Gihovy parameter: -1.53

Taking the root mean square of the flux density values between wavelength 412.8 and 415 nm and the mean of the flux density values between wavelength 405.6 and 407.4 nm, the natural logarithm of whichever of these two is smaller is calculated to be 0.111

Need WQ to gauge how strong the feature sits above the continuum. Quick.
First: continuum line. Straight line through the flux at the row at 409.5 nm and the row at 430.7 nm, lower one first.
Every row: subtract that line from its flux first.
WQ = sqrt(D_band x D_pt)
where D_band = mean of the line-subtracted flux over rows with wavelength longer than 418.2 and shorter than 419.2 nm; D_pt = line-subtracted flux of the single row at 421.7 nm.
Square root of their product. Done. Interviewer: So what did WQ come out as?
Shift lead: 0.15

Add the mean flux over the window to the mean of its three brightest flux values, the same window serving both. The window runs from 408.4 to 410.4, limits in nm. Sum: 2.46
